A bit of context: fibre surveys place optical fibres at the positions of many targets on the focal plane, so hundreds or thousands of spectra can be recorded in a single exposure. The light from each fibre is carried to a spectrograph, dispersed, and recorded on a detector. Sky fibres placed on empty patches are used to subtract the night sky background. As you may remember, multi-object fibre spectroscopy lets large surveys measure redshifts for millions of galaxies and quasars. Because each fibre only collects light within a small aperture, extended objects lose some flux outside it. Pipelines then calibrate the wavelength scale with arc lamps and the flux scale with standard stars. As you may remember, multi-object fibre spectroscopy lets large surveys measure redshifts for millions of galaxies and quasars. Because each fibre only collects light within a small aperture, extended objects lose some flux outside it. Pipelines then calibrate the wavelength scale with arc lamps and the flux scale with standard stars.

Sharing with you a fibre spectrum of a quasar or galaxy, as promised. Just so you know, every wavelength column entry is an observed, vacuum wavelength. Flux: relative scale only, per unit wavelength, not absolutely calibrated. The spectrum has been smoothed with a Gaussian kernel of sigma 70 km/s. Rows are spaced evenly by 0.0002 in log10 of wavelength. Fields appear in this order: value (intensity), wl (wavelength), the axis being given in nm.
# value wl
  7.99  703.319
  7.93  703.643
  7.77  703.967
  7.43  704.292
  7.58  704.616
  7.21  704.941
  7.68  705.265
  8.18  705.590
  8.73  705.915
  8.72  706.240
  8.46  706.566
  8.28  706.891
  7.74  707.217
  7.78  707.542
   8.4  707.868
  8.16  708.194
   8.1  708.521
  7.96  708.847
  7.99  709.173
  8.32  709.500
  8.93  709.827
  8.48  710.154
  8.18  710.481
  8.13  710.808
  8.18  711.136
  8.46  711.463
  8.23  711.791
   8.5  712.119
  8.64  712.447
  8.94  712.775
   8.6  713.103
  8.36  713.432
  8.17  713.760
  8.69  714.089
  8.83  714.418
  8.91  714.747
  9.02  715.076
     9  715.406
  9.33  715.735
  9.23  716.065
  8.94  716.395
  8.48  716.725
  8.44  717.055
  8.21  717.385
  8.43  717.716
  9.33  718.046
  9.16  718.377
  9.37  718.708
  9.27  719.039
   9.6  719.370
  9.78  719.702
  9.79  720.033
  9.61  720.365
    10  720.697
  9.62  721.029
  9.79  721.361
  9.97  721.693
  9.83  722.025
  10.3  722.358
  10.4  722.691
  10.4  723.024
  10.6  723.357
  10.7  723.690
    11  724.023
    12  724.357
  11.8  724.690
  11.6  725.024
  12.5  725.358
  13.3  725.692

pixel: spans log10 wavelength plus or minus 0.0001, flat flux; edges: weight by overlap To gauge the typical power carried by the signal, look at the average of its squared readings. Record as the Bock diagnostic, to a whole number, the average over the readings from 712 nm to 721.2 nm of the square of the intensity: 81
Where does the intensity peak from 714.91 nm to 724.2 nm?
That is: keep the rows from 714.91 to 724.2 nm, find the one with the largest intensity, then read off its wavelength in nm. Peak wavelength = 724.023 nm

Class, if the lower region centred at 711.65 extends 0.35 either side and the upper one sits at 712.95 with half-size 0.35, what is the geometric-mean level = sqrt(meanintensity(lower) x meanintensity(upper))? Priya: 8.55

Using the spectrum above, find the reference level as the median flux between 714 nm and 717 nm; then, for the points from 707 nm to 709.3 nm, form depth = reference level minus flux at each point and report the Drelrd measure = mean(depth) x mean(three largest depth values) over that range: 1.0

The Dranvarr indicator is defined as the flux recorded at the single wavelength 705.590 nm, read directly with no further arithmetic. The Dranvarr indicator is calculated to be 8.18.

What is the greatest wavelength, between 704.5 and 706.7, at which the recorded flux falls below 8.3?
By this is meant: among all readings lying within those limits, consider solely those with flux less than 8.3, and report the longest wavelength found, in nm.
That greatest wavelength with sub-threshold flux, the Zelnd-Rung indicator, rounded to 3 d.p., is 705.590 nm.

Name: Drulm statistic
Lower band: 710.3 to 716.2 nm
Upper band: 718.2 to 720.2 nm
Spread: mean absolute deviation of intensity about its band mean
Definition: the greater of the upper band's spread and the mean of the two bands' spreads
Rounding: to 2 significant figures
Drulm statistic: 0.27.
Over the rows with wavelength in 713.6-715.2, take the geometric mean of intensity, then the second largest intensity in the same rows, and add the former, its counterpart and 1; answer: 18.6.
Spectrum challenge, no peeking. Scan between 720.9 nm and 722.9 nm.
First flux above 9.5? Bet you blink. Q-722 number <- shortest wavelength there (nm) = 721.029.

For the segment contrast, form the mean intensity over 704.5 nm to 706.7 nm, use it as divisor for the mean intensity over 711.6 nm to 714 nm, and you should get 1.05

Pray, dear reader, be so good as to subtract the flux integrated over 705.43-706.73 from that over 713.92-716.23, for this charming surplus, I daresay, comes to 10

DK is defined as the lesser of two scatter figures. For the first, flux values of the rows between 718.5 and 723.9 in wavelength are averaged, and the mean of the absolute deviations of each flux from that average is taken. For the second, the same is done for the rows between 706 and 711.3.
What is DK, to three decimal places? 0.240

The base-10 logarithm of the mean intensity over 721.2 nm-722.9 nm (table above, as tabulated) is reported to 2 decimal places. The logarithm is 1.00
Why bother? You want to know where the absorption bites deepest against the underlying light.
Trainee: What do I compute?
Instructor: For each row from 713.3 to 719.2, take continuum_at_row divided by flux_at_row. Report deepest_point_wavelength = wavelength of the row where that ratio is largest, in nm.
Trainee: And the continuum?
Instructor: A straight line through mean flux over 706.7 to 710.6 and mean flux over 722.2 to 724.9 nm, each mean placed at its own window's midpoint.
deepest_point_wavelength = 717.385 nm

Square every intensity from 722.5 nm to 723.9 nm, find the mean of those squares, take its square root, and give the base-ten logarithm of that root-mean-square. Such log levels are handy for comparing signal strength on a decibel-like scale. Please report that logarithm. 1.02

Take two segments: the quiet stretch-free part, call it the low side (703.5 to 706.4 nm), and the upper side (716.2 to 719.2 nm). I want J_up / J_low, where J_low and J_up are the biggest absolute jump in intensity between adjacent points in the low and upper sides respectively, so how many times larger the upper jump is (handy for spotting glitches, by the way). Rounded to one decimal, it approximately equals 1.6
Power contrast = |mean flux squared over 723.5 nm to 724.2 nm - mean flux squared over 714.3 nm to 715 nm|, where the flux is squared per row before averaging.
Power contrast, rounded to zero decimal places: 39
